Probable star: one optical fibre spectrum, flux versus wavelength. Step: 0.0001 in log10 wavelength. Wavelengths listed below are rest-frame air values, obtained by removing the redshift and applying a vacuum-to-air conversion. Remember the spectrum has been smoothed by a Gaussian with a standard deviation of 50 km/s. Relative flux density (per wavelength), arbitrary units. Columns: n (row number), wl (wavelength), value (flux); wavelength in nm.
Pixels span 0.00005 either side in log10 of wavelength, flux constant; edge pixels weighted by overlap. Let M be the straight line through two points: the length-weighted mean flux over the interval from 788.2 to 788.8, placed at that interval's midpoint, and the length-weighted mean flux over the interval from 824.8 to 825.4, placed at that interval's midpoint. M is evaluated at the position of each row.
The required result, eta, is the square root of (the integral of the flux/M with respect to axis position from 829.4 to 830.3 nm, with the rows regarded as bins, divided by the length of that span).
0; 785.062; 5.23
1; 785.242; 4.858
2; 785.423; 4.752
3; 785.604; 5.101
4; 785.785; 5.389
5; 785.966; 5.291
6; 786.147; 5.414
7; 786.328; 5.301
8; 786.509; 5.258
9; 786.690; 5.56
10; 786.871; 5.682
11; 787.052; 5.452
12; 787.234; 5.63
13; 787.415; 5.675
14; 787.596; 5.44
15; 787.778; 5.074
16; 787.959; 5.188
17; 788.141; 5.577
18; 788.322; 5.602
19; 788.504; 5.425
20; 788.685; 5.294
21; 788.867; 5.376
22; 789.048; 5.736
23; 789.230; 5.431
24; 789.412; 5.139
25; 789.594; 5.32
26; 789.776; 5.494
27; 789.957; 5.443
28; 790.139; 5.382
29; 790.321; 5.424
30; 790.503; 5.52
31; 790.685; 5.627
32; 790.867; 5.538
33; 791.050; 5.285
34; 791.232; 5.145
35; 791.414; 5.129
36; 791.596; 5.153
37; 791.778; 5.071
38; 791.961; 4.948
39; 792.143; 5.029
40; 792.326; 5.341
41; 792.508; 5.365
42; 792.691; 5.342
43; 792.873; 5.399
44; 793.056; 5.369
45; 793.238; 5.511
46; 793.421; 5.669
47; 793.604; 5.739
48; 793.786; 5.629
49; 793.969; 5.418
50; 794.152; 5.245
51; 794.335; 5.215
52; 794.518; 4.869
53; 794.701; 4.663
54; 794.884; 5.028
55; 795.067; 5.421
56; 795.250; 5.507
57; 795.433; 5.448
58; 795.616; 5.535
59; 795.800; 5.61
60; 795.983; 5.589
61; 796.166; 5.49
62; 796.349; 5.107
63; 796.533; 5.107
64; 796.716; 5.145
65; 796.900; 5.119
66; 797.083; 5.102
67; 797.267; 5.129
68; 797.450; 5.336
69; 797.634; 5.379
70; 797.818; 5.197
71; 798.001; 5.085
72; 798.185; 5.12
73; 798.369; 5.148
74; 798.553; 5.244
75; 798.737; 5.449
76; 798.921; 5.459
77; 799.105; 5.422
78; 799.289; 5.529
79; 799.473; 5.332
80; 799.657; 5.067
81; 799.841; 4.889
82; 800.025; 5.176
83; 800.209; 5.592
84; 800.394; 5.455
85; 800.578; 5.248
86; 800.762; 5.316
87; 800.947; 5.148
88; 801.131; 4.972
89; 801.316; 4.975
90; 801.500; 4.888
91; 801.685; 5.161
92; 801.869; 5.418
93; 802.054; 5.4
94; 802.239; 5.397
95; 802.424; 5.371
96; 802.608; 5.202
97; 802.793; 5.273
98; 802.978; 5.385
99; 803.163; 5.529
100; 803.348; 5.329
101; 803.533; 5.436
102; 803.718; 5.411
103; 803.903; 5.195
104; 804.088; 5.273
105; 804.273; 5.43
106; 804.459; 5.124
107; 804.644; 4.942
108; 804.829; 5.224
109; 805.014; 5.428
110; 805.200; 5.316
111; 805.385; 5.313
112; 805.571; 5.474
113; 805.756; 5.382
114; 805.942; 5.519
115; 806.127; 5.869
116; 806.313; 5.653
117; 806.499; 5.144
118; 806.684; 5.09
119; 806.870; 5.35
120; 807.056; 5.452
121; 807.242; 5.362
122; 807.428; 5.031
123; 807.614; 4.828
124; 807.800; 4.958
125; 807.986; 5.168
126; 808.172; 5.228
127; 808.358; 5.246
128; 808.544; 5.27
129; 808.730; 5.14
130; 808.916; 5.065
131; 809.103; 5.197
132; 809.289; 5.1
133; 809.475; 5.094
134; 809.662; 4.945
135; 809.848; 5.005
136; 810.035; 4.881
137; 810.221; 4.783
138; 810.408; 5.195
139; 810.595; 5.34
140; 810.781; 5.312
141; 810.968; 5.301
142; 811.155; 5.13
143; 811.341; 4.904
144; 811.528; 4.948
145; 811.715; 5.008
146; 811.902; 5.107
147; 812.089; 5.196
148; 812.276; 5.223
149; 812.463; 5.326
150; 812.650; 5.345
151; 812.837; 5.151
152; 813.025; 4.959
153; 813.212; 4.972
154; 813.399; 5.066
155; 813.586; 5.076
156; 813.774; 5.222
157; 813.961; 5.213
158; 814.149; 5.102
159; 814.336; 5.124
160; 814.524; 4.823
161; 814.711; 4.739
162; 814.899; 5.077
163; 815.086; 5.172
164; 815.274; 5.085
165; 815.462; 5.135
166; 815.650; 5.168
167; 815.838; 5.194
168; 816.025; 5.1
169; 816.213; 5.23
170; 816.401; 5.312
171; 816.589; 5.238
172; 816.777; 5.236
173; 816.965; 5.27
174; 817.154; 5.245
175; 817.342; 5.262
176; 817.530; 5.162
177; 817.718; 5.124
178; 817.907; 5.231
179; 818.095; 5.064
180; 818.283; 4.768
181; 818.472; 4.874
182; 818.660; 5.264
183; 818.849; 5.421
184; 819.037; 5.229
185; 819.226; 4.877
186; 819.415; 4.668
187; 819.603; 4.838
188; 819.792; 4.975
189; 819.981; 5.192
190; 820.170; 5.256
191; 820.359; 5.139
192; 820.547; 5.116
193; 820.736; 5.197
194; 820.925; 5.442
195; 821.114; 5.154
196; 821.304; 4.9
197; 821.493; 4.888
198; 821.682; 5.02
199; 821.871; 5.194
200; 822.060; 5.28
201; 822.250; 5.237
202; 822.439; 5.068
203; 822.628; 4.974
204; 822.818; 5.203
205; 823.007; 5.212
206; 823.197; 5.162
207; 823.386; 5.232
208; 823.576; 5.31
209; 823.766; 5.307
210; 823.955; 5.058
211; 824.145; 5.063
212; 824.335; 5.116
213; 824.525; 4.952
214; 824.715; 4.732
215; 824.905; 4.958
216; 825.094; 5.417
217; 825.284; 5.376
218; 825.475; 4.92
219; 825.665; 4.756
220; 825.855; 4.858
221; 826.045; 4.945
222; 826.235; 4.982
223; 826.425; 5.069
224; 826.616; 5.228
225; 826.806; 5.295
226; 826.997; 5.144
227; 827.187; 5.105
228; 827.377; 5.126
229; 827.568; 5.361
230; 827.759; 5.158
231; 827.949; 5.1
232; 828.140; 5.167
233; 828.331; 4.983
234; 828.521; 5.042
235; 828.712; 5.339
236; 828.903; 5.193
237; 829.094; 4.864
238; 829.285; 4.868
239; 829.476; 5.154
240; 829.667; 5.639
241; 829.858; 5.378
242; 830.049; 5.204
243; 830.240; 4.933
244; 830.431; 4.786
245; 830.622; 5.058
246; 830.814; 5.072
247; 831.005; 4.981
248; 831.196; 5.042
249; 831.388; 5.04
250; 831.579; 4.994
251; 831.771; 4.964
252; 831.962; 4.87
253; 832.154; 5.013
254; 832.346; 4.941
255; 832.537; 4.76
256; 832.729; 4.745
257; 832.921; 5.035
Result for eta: 1.01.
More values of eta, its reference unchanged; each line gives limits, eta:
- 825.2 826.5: 0.98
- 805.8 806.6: 1.02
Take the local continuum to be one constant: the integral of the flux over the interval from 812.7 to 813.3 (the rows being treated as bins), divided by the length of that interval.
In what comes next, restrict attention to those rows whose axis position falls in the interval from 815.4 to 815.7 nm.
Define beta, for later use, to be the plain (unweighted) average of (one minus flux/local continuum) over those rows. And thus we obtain -0.021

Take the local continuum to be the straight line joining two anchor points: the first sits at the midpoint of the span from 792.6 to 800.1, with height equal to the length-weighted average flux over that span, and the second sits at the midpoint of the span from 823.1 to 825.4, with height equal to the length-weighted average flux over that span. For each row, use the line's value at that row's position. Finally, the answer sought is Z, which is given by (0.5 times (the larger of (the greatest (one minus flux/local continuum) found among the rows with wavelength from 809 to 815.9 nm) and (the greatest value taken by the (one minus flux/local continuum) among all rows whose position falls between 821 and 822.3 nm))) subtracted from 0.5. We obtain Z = 0.456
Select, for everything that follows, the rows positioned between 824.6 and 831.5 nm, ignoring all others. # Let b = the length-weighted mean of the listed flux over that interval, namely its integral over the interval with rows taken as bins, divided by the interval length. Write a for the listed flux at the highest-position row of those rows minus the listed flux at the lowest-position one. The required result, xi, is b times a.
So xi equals 1.6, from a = 0.3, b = 5.09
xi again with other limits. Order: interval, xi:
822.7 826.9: 0.5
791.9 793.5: 3.8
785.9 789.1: 2.4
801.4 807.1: 3.0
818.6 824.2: -1.0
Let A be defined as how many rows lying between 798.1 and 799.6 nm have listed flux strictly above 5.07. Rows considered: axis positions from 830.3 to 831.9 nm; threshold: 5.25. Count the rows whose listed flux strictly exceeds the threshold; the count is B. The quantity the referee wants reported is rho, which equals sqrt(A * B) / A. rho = 0.00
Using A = 8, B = 0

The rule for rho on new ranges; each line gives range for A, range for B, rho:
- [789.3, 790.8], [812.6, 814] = 0.35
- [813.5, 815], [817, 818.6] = 0.41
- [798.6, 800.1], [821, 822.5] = 0.41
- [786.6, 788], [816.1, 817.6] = 0.61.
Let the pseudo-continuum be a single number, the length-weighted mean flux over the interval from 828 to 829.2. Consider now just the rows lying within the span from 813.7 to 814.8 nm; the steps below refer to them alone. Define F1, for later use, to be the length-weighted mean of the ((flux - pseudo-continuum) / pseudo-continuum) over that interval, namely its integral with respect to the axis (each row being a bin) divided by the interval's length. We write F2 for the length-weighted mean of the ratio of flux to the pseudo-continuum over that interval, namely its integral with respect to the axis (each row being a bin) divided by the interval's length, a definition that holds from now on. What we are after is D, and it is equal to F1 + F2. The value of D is 0.98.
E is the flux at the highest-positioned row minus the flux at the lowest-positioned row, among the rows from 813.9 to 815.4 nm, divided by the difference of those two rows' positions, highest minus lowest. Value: -0.1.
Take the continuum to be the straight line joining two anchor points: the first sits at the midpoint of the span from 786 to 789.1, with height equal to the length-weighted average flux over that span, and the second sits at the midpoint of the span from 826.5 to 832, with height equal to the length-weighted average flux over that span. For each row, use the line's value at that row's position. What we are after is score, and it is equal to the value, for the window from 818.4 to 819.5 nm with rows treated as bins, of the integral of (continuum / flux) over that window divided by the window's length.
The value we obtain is 1.03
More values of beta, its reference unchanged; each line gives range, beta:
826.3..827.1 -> -0.027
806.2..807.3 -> -0.058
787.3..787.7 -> -0.101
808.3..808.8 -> -0.034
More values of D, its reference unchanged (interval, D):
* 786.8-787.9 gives 1.15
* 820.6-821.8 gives 1.00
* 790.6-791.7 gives 1.08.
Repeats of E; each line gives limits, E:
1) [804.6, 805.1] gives 1.3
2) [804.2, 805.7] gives 0.0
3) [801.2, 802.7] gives 0.2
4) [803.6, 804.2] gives -0.4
